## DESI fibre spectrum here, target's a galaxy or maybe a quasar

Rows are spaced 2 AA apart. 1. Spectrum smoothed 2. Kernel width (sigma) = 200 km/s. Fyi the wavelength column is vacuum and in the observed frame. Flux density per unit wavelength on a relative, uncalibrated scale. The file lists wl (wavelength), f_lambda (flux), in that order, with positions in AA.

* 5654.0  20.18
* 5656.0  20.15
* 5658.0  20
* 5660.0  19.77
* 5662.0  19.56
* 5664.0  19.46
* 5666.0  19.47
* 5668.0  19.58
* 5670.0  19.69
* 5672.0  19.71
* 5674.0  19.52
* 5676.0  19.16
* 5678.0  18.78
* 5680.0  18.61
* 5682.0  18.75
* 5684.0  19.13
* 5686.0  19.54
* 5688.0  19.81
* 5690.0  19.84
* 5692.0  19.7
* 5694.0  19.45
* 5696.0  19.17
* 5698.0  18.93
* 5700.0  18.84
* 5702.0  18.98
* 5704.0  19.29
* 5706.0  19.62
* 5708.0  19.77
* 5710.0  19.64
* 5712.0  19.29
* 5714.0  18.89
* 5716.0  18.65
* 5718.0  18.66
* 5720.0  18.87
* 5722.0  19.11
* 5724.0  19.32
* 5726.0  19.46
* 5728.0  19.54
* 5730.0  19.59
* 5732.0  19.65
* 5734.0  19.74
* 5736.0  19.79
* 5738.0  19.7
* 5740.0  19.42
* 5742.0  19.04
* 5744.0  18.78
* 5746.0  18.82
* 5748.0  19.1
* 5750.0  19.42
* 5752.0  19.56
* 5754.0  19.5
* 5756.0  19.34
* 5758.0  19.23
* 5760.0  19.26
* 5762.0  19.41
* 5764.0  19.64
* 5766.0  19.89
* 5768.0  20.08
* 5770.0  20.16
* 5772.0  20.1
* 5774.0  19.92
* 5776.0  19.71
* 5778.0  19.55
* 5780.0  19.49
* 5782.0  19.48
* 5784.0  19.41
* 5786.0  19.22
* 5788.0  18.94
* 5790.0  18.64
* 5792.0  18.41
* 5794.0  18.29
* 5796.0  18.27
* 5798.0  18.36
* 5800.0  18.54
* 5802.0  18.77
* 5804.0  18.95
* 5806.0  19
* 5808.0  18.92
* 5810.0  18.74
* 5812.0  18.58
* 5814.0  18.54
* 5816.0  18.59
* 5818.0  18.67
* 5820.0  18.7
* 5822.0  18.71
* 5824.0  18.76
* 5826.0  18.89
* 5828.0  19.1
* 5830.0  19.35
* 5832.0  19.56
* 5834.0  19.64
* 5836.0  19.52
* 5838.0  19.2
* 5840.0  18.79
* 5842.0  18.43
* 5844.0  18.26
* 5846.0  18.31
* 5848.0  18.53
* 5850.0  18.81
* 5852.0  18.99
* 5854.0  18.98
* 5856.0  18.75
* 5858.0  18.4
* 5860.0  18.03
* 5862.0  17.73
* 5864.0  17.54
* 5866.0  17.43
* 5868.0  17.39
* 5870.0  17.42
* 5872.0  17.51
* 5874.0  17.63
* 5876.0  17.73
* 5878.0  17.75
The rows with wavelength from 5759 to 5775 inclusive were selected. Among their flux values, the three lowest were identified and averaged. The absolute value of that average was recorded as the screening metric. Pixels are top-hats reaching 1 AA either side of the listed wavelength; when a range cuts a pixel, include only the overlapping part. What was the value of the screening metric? 19.4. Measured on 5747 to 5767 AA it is 19.2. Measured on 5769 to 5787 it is 19.4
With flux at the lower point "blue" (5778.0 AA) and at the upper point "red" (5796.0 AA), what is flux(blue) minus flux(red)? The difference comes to 1.3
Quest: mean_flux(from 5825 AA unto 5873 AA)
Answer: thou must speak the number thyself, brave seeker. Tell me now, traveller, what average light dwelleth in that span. 18.5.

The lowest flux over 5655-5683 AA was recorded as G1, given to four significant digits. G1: 18.61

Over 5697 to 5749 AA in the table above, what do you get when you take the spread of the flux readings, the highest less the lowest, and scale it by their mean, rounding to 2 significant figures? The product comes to 22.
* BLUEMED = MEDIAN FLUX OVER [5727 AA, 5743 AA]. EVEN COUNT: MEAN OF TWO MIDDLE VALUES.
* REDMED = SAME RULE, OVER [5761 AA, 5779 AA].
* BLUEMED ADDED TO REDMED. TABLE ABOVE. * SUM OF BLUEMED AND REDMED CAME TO 39.5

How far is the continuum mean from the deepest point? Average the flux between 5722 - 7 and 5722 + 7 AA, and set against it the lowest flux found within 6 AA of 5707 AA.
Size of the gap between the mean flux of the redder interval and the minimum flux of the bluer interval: 0.1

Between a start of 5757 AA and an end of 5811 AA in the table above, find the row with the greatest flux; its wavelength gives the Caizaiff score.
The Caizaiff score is 5770.0 AA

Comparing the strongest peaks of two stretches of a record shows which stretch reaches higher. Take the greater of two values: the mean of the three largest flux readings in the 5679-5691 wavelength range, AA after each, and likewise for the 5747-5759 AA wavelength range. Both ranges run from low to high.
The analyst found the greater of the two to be 19.7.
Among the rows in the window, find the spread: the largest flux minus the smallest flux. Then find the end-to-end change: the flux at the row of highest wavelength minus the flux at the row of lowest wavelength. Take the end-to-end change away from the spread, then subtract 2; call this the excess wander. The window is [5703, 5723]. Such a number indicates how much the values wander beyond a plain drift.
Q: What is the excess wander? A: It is -0.7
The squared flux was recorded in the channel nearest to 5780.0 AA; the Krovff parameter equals 380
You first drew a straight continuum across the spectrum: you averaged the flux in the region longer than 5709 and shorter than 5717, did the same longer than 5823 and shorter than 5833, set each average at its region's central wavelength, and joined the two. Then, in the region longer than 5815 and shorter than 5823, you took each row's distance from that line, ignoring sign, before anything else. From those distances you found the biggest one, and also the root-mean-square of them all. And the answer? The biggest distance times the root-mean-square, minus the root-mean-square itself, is -0.21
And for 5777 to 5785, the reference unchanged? -0.21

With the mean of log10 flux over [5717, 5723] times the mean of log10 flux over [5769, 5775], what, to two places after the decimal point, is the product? 1.66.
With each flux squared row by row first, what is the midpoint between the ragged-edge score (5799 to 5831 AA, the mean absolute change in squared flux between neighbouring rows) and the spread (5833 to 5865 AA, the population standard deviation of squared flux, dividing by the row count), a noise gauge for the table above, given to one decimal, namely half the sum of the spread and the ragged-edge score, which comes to 12.7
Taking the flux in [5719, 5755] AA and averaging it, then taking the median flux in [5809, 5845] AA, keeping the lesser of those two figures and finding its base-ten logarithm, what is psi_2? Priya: 1.27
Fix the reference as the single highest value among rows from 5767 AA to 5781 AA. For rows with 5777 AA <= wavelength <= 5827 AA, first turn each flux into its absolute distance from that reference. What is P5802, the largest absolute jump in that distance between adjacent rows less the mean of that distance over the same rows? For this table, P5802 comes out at -1.0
